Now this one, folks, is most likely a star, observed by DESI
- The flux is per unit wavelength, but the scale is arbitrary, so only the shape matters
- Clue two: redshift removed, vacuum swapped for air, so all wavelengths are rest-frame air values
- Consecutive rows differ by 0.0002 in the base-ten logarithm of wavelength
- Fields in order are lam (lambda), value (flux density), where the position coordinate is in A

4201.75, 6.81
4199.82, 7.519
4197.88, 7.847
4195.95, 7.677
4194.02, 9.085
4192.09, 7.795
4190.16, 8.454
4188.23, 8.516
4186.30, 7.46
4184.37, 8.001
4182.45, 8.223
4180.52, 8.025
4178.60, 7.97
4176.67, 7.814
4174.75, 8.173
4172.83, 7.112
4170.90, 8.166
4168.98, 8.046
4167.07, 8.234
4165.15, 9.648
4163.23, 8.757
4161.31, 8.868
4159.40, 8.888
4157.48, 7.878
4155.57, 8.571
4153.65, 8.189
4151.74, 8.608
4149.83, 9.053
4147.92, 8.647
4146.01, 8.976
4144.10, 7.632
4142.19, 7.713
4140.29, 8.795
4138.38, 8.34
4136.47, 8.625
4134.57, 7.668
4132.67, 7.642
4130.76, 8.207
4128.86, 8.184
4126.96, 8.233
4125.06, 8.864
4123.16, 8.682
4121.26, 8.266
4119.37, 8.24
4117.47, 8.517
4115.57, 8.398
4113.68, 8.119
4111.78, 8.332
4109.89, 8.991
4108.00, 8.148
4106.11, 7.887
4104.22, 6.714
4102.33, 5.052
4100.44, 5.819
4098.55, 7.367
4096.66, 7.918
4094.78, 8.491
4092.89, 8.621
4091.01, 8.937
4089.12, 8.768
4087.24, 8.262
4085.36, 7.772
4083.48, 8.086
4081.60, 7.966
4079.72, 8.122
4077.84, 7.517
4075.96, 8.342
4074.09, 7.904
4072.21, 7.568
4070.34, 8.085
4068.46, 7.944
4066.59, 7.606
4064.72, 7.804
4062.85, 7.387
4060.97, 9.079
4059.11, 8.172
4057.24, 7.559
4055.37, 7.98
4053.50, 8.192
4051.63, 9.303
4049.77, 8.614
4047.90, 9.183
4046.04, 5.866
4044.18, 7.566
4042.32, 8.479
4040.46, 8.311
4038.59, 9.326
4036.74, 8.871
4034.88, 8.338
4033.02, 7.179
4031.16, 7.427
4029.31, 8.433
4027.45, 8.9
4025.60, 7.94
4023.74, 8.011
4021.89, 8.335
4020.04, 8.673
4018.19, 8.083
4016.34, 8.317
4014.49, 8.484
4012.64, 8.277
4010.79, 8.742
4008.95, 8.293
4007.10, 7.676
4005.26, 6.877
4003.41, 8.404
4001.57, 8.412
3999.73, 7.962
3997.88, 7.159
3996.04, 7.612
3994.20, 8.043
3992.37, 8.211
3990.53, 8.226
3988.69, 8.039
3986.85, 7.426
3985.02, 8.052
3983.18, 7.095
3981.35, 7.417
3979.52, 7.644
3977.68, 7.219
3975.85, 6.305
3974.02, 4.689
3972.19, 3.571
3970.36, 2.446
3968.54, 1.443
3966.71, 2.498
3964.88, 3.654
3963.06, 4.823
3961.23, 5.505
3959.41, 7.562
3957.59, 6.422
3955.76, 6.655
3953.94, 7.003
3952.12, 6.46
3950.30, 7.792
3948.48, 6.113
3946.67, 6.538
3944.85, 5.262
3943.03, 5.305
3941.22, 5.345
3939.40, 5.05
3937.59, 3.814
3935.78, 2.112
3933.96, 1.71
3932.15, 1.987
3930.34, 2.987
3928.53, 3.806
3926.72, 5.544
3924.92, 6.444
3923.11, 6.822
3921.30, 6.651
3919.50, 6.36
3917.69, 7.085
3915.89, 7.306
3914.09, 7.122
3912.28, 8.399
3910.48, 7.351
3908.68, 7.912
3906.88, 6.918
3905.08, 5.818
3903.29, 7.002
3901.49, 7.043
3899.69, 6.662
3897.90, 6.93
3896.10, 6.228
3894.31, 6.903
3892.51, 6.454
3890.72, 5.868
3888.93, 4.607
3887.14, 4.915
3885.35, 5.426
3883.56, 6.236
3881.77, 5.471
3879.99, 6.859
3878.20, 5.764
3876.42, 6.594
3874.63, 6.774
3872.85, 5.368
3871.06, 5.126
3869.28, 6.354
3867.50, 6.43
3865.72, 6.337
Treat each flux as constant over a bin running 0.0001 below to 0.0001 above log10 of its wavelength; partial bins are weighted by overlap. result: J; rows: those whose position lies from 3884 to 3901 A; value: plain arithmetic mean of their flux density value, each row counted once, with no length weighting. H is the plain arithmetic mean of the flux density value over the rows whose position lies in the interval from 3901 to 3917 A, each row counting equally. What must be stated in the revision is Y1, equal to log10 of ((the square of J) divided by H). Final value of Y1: 0.7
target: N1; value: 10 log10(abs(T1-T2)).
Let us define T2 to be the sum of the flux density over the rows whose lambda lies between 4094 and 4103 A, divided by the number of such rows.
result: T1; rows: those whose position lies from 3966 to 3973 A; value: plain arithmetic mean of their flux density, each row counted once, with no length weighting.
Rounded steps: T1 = 2.5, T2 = 7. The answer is 6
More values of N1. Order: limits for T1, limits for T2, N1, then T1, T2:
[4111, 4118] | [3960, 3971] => 7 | 8.3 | 3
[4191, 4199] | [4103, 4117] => -18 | 8.1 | 8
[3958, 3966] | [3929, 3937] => 5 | 5.4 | 2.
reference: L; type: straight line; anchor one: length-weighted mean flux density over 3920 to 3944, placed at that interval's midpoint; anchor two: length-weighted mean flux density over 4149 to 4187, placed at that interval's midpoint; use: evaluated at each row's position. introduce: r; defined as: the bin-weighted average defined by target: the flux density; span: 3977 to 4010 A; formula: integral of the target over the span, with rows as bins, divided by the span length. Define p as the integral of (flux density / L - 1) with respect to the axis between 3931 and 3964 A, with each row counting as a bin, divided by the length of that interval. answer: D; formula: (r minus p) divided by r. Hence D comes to 0.99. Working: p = 0.11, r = 7.77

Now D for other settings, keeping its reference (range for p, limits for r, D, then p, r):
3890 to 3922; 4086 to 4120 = 0.91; 0.71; 7.92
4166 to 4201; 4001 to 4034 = 1.01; -0.06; 8.13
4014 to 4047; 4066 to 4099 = 0.96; 0.34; 8.09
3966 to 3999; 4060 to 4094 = 0.98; 0.19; 8.10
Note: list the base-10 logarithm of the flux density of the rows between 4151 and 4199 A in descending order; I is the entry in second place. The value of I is 0.96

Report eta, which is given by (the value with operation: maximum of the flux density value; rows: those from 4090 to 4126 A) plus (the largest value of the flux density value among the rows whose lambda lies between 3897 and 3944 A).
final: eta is 17.4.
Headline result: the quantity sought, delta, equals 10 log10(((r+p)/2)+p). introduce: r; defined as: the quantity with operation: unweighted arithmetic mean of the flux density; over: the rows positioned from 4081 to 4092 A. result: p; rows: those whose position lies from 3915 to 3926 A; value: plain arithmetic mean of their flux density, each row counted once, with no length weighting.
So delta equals 11.6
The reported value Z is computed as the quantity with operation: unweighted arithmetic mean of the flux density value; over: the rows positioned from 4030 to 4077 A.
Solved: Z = 8.1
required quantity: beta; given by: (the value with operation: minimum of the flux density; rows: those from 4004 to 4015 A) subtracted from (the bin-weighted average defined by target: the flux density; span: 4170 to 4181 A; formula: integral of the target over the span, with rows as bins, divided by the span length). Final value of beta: 1.0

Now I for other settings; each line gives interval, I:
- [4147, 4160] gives 0.95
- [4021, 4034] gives 0.93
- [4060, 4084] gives 0.92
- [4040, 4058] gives 0.96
